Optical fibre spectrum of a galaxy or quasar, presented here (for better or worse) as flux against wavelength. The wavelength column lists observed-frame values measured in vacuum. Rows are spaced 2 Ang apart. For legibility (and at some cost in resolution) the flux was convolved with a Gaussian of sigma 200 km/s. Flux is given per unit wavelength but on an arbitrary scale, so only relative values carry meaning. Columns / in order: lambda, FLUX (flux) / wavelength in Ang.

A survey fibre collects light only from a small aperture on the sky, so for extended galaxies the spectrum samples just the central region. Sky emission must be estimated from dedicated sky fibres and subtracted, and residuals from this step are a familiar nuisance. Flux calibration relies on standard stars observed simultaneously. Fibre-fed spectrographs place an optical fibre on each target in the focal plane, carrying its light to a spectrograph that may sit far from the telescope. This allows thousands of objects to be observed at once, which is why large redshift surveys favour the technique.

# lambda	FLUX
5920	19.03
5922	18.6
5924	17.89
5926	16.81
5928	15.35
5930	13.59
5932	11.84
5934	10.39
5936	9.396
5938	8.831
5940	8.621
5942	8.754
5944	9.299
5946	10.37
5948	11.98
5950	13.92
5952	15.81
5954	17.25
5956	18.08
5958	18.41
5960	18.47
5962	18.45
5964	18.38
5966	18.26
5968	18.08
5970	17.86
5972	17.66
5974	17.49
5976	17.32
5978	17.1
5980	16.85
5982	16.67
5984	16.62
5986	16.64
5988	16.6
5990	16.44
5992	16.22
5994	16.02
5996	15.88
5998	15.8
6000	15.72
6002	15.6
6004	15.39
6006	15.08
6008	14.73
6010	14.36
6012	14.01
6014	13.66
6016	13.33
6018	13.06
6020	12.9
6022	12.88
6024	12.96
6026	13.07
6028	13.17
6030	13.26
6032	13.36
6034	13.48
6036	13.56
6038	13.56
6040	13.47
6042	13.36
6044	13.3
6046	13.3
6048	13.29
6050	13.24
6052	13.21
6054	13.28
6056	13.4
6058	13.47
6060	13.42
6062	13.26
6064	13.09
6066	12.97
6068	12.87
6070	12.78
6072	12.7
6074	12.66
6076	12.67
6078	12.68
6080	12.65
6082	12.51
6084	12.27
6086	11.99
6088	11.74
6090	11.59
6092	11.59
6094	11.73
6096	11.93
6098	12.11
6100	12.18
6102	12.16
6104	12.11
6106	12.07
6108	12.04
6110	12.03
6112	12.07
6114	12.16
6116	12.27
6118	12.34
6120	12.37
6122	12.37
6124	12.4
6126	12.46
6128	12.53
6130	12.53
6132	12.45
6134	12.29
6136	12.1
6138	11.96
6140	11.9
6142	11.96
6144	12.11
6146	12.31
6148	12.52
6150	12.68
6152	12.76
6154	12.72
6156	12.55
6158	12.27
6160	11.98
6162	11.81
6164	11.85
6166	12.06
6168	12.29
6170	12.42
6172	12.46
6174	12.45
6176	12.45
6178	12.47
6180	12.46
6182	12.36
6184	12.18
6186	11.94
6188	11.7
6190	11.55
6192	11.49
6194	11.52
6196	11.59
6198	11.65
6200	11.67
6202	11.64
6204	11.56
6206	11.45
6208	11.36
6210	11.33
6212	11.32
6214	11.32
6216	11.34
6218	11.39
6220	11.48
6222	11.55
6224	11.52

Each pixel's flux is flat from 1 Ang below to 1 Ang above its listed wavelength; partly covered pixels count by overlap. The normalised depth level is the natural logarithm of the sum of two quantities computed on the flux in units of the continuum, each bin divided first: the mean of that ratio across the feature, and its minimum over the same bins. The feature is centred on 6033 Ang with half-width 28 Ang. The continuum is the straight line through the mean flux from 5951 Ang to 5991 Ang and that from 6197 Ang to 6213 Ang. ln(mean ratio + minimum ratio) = 0.50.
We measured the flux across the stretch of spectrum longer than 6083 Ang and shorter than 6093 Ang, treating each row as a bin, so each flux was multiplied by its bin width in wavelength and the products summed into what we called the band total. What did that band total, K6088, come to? 118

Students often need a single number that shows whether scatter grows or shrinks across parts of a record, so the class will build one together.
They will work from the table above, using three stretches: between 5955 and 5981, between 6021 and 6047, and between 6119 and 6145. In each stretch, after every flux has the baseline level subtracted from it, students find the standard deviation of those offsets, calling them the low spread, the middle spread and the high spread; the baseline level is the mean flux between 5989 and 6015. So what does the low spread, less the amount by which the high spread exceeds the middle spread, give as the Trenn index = 0.5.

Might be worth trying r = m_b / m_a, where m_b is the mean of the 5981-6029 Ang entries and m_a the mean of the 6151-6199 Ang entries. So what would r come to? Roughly 1.23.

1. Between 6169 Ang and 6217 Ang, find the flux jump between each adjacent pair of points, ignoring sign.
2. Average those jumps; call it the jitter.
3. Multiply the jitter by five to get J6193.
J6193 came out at 0.35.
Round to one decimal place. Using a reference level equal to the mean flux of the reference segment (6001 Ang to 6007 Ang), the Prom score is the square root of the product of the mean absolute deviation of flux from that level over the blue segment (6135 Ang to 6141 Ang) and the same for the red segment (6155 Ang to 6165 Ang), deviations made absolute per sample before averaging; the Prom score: 3.3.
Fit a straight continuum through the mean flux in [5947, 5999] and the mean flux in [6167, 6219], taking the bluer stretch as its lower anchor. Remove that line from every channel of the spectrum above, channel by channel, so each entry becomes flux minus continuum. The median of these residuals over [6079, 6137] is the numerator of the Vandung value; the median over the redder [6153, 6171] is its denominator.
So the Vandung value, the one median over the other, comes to 4.9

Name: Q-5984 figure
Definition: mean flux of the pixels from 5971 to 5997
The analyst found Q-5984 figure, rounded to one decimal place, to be 16.7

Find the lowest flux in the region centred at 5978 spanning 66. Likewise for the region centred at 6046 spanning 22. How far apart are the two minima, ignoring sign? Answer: 2.8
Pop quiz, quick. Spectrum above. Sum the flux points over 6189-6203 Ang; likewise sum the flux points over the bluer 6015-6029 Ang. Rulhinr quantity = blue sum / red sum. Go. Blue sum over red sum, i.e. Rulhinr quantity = 1.13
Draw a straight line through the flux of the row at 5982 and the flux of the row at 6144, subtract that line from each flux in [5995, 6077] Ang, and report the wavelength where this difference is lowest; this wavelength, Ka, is 6020 Ang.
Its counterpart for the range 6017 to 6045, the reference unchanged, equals 6020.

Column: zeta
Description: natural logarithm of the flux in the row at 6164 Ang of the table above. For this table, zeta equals 2.47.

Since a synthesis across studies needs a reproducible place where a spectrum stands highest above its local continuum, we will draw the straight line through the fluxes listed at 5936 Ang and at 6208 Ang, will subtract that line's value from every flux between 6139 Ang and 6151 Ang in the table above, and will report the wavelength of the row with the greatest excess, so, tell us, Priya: 6150 Ang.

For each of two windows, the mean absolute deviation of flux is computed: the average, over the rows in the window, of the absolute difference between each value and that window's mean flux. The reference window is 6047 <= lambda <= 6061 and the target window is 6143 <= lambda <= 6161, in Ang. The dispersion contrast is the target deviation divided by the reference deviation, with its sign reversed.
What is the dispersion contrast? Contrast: -2.8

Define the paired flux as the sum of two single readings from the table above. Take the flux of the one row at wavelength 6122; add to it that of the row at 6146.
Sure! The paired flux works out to 24.7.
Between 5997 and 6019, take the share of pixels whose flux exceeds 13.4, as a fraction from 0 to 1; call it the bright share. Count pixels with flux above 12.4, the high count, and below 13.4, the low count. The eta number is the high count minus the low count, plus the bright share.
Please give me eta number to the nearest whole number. 10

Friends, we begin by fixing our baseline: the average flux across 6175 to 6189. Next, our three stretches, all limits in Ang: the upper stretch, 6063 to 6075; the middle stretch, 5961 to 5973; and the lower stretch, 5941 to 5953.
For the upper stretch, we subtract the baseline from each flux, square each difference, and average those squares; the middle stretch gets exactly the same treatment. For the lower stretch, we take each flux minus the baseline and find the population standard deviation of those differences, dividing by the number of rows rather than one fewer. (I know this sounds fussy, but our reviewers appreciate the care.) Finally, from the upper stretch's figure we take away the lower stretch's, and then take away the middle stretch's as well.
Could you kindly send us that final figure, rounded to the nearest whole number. -37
